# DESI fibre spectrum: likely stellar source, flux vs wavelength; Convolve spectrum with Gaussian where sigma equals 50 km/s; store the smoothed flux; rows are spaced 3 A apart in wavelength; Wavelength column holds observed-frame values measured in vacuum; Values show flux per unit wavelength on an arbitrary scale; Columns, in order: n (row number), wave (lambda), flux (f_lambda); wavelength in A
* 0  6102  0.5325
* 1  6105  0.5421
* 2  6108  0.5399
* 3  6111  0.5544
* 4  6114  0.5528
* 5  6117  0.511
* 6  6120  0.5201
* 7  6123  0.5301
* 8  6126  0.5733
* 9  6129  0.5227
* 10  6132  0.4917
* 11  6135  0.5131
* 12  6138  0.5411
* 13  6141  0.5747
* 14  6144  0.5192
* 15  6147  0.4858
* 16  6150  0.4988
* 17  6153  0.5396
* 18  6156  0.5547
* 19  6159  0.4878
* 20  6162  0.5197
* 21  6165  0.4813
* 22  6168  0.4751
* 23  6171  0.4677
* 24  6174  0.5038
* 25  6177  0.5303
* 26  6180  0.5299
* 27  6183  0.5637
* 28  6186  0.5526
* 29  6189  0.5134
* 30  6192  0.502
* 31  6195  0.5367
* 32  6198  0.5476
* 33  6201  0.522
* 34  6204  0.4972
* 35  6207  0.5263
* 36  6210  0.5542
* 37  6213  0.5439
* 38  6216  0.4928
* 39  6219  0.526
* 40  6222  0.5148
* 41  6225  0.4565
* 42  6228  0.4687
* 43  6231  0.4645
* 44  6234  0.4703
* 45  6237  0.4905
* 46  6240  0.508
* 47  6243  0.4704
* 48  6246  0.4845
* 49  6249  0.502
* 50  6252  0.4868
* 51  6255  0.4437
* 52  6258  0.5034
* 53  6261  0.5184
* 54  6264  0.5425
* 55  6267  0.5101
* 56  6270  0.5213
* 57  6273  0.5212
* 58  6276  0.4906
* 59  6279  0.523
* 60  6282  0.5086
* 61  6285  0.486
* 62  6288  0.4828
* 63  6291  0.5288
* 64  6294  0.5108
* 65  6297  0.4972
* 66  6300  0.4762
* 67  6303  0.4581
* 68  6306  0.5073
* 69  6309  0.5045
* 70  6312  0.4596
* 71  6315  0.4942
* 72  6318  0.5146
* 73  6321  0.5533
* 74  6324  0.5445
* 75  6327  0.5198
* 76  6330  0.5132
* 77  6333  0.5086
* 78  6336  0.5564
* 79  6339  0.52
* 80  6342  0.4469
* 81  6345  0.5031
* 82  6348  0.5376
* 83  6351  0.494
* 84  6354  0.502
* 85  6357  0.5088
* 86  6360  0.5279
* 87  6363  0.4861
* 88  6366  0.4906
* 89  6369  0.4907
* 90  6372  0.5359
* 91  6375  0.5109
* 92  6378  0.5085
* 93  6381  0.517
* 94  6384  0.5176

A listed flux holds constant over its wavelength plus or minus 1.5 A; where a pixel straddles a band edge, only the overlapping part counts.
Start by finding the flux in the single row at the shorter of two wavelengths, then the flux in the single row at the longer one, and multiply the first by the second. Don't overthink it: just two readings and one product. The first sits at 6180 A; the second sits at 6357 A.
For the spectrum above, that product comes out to 0.270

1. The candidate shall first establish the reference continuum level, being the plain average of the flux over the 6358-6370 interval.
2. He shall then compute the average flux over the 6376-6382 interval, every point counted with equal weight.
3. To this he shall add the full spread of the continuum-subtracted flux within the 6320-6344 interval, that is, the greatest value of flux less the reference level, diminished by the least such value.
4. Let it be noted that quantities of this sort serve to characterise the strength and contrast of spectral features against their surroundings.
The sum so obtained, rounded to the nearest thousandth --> 0.622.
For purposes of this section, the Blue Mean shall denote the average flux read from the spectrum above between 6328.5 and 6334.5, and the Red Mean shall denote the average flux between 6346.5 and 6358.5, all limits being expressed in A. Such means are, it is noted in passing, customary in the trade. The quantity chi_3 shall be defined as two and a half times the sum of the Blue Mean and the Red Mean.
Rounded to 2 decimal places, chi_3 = 2.55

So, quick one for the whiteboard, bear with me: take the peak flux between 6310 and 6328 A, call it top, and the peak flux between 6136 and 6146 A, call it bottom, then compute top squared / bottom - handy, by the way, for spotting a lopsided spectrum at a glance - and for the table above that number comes 0.533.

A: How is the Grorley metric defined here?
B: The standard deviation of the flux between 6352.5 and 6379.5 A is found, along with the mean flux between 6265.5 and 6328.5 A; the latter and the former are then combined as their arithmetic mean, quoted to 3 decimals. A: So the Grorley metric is 0.261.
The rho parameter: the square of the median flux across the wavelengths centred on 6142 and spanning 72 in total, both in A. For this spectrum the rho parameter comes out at 0.270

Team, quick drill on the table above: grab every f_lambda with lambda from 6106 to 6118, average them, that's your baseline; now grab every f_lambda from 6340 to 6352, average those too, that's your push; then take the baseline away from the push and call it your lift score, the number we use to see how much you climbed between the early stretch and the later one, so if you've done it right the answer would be -0.044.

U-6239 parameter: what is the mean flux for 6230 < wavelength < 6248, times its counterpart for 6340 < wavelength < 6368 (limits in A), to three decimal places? 0.241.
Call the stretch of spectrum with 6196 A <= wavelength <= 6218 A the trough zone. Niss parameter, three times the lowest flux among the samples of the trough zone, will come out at 1.48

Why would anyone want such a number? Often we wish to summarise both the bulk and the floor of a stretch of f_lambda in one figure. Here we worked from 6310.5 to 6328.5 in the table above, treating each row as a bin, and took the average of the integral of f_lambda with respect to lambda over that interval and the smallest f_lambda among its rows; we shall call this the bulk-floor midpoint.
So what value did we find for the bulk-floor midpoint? 4.86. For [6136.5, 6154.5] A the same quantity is 4.98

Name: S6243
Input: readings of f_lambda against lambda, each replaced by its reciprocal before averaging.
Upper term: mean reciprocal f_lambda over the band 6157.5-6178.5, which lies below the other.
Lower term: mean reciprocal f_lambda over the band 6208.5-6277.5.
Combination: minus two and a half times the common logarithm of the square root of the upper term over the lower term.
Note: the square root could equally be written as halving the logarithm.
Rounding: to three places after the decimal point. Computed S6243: -0.004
